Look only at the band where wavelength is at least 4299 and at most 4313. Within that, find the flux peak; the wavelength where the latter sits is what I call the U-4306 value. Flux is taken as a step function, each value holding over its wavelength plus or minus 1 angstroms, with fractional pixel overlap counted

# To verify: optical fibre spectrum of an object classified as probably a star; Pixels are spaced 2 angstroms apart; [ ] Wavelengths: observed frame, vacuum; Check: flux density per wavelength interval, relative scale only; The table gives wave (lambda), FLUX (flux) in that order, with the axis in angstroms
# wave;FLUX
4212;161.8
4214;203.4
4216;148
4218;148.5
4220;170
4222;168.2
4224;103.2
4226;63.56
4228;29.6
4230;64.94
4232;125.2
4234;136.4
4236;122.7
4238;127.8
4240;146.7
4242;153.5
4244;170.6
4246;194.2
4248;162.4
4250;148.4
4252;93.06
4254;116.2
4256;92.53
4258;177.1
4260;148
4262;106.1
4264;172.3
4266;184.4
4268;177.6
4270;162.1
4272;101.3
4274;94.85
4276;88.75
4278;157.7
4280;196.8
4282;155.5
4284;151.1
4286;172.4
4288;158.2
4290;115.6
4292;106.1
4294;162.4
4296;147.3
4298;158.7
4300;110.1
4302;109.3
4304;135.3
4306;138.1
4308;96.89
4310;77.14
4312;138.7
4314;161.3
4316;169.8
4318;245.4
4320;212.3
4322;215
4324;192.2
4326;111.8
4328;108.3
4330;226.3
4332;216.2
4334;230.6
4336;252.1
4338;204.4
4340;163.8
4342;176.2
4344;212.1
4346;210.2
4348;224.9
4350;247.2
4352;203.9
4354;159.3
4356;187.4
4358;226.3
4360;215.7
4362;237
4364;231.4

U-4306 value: 4312 angstroms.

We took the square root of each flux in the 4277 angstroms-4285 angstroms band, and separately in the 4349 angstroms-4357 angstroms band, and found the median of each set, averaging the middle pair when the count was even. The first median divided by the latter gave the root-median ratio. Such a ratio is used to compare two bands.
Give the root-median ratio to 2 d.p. 0.89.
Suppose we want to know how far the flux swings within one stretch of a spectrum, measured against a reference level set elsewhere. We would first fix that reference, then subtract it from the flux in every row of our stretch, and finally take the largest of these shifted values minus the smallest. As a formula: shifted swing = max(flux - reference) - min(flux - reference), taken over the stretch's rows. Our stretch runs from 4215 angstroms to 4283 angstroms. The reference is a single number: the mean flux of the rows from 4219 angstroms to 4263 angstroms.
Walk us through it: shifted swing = 167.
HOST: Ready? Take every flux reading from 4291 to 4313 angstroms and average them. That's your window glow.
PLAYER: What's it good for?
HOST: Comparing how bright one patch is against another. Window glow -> 125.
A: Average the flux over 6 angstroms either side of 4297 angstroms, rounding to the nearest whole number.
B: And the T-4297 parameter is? 132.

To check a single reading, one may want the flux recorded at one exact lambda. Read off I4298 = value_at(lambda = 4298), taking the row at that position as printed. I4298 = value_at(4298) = 158.7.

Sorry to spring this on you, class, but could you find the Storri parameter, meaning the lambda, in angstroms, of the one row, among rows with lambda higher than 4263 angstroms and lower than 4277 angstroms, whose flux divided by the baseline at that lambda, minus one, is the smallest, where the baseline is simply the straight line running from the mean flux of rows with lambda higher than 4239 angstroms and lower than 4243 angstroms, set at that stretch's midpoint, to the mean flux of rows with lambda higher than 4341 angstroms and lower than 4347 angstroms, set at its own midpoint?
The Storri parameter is 4276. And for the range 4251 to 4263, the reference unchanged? 4256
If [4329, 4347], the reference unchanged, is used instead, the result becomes 4340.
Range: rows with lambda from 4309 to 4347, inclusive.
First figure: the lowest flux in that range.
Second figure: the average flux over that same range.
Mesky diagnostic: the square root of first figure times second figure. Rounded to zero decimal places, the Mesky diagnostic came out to 120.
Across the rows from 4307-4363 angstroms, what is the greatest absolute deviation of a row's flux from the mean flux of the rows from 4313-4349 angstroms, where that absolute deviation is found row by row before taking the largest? 119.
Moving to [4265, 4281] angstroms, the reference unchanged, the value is 108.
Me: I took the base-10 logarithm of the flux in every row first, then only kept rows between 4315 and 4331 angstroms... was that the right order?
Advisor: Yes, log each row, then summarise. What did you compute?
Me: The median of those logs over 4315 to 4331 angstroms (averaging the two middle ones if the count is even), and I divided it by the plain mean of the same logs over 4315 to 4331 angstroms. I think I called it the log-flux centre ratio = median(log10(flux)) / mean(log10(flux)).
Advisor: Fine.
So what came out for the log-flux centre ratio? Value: 1.02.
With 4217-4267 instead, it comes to 1.03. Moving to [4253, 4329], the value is 1.01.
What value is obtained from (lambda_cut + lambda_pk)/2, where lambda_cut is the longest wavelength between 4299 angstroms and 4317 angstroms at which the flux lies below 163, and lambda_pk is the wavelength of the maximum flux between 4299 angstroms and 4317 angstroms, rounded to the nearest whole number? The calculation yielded 4315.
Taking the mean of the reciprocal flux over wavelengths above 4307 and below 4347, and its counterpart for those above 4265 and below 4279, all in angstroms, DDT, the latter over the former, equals 1.28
